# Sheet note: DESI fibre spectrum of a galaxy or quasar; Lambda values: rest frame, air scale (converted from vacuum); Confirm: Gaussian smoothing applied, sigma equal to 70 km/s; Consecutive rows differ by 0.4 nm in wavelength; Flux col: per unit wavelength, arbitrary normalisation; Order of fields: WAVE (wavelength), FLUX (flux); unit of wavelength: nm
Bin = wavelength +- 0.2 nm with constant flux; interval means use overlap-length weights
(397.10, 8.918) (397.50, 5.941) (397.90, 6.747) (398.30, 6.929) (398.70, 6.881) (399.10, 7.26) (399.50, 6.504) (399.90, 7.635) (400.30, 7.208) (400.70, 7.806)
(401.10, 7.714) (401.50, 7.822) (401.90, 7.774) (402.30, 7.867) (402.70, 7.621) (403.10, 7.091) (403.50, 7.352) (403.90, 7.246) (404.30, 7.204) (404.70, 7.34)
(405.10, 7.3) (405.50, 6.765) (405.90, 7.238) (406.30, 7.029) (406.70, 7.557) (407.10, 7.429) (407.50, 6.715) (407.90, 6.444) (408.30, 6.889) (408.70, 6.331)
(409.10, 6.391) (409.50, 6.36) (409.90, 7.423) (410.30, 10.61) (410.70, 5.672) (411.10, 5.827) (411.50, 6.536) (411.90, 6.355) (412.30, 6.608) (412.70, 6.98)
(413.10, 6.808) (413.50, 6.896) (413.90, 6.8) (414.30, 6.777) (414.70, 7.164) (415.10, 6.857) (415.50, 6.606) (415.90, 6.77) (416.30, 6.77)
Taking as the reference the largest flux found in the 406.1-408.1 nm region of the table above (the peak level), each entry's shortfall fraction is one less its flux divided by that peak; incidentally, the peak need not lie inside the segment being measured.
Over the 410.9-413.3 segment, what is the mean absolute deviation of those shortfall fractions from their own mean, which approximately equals 0.038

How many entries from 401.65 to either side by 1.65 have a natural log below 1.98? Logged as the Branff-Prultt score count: 2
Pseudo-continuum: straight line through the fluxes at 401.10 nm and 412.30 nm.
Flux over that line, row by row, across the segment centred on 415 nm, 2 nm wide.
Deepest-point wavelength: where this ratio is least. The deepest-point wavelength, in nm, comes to 415.50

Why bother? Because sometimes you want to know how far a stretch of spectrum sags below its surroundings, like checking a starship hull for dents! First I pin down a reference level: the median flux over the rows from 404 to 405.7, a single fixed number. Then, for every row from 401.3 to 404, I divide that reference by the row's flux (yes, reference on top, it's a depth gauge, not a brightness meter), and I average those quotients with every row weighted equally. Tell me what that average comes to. 0.96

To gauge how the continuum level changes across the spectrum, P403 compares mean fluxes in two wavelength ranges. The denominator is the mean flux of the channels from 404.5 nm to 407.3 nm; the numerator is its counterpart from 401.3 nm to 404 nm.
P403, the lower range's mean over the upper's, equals 1.04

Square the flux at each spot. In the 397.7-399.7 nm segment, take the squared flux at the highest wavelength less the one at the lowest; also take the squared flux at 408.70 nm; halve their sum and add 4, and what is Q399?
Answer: 22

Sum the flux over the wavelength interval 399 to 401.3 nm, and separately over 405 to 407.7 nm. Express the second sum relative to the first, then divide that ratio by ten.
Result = 0.11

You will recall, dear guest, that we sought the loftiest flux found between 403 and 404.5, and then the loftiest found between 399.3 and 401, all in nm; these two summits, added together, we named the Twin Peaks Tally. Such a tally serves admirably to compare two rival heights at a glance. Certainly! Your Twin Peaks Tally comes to 15.16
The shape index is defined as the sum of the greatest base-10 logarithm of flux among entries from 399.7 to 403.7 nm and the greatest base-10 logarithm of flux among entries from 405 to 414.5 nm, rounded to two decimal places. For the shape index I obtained 1.92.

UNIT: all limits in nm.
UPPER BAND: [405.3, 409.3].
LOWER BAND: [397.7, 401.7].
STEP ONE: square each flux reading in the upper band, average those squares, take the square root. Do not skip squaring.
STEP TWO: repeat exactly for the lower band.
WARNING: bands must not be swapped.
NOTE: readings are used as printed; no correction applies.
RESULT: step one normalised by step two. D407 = 0.949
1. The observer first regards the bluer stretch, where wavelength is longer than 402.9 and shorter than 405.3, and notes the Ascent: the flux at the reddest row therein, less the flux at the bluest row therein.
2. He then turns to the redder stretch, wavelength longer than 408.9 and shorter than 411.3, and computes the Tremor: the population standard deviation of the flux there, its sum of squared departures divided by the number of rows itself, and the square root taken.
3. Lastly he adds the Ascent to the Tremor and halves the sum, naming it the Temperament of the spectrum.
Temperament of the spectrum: 0.9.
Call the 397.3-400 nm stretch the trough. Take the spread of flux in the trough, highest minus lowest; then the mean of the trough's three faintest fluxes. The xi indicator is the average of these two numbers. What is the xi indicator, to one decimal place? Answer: 4.0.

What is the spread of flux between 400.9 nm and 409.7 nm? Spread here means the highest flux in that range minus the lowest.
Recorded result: 1.5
